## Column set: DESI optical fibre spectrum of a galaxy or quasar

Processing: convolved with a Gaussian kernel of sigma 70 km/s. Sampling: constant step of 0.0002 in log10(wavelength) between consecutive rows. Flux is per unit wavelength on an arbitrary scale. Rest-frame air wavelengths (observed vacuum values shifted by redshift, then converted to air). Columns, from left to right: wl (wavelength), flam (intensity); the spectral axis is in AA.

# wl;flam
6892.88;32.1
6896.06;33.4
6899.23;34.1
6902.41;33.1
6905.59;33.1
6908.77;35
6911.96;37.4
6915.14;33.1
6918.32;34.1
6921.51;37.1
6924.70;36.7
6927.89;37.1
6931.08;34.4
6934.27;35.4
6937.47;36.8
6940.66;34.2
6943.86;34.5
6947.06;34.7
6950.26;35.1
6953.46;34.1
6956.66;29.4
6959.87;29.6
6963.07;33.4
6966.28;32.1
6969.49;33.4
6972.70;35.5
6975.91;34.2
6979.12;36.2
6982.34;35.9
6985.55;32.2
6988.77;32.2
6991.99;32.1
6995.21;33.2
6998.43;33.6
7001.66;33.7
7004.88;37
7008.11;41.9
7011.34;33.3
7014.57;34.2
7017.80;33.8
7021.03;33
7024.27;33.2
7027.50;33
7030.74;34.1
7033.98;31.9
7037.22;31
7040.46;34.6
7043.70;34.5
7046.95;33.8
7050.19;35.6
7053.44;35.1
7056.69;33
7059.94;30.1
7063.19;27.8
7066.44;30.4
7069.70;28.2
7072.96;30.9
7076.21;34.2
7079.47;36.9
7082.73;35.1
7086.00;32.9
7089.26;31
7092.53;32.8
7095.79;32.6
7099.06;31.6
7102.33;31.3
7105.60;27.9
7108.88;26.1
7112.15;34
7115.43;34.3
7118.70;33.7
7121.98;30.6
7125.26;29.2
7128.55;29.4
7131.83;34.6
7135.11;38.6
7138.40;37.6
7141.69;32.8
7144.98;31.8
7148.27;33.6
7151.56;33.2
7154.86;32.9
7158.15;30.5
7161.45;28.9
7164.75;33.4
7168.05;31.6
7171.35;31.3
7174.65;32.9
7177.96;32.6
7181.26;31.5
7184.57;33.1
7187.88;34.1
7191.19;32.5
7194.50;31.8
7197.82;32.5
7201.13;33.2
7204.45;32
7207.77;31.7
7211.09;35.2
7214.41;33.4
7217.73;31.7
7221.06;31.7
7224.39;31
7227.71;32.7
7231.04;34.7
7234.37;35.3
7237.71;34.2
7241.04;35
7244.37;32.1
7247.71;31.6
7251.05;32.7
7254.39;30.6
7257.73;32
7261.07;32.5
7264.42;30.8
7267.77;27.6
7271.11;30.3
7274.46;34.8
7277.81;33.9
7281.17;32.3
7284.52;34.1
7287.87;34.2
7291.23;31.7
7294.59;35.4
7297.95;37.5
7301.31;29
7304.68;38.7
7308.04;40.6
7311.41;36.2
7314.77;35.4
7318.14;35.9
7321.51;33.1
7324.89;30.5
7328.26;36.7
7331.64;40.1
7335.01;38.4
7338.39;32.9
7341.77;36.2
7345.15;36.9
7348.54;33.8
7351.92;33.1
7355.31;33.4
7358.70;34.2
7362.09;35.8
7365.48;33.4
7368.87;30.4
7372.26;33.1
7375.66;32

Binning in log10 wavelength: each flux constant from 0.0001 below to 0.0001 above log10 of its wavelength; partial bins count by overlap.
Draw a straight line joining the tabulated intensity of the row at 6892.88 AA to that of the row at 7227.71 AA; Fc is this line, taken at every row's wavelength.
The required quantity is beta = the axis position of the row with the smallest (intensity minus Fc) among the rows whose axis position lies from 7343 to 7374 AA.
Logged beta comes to 7368.87 AA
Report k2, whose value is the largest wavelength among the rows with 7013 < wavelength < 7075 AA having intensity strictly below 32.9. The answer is 7072.96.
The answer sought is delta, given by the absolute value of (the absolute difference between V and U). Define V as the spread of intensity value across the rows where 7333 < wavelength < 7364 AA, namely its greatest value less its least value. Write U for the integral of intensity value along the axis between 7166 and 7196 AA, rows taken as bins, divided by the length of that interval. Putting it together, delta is 26.9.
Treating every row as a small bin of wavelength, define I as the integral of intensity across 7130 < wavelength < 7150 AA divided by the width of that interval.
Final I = 34.8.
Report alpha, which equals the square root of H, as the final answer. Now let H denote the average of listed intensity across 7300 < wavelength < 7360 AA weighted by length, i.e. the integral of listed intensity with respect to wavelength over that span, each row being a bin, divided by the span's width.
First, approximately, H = 35.3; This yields 5.94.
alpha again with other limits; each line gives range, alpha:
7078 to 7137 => 5.69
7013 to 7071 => 5.71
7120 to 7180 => 5.70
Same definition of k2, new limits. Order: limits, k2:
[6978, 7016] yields 6991.99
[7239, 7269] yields 7267.77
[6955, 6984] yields 6966.28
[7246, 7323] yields 7301.31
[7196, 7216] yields 7207.77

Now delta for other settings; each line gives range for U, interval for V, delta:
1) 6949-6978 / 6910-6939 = 28.7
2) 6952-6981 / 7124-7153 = 23.7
